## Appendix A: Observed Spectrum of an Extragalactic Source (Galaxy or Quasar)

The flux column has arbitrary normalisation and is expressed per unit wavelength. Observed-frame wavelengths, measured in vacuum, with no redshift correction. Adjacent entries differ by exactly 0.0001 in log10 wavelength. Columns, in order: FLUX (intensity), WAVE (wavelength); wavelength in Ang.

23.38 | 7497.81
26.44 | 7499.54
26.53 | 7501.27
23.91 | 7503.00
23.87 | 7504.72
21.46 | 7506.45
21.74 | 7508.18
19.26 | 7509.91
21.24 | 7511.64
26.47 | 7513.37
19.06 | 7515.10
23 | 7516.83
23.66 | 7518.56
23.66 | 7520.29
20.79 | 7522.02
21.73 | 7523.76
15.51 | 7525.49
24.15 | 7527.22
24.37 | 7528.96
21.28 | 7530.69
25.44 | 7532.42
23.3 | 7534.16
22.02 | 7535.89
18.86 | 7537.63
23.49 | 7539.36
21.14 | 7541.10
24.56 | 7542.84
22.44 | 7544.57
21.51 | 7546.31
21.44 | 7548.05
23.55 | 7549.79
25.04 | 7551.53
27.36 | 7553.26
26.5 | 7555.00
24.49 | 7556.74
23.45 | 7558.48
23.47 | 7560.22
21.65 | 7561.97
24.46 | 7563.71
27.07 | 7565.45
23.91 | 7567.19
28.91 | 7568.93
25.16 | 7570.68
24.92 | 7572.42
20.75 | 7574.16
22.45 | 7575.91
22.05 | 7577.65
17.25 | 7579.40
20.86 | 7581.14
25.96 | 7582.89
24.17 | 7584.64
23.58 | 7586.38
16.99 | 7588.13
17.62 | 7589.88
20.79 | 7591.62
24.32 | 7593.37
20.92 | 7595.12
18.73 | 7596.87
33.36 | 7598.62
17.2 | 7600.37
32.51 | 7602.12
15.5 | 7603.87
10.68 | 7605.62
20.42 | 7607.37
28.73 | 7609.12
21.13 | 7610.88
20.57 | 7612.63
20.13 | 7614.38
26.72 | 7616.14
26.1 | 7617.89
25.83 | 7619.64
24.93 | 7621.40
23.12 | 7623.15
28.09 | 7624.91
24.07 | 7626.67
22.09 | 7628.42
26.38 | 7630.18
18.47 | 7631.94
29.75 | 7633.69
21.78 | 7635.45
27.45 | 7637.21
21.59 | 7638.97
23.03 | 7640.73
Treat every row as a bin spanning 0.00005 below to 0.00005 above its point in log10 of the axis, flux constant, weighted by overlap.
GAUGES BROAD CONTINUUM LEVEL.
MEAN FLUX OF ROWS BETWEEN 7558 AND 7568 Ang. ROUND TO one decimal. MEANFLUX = 24.0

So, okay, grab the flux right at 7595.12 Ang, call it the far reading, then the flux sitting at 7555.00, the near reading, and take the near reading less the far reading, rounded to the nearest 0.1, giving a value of 5.6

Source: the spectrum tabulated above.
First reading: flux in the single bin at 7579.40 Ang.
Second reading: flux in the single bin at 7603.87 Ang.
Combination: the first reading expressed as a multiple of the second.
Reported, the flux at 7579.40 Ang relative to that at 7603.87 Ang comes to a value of 1.11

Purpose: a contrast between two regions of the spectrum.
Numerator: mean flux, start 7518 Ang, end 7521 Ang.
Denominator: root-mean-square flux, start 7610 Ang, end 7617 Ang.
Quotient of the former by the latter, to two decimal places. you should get 1.06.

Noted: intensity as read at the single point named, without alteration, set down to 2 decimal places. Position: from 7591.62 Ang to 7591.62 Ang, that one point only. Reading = 20.79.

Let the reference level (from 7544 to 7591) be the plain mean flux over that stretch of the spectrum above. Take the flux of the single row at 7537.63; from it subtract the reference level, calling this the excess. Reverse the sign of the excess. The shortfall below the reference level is 4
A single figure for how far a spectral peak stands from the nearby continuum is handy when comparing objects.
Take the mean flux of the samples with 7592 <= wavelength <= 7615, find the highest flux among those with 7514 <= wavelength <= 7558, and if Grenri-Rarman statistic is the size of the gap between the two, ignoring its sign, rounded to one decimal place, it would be 5.5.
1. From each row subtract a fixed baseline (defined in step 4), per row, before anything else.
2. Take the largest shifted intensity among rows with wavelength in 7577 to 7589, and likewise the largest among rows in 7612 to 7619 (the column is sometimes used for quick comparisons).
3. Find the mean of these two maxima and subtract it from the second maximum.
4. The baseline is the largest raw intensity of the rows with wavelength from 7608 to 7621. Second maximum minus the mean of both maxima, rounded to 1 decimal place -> 0.4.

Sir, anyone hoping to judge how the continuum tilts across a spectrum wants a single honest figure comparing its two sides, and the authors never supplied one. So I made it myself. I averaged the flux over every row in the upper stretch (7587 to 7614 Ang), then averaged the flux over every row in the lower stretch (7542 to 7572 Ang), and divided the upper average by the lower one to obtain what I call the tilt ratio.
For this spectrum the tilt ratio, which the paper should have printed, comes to 0.87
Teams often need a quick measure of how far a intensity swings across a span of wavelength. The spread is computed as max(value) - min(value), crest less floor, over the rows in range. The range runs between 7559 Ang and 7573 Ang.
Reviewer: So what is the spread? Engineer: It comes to 7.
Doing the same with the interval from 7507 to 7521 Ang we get 7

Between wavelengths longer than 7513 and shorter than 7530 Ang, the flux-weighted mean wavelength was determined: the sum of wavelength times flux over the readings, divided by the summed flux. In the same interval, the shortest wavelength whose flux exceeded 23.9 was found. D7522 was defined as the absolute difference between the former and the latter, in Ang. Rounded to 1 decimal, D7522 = 7.7 Ang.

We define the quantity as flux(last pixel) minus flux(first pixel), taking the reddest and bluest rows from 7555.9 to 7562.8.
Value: -2.8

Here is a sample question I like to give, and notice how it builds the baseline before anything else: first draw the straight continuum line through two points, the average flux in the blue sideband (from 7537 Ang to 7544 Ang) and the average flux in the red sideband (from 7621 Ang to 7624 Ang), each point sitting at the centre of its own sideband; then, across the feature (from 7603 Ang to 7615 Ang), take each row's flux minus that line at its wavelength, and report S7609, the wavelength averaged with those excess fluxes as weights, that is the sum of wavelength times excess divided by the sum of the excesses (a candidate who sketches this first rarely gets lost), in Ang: 7607.1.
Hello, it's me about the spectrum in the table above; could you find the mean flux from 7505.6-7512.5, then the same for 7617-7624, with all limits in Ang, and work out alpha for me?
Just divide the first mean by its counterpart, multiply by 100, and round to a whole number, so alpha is 84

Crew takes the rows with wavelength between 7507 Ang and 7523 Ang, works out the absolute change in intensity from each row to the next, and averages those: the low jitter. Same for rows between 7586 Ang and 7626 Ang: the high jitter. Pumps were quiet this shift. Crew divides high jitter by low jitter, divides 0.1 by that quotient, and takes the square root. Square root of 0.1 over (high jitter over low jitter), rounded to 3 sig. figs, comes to 0.229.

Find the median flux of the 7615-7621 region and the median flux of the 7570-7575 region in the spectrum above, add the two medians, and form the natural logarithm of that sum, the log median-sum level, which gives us 3.93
